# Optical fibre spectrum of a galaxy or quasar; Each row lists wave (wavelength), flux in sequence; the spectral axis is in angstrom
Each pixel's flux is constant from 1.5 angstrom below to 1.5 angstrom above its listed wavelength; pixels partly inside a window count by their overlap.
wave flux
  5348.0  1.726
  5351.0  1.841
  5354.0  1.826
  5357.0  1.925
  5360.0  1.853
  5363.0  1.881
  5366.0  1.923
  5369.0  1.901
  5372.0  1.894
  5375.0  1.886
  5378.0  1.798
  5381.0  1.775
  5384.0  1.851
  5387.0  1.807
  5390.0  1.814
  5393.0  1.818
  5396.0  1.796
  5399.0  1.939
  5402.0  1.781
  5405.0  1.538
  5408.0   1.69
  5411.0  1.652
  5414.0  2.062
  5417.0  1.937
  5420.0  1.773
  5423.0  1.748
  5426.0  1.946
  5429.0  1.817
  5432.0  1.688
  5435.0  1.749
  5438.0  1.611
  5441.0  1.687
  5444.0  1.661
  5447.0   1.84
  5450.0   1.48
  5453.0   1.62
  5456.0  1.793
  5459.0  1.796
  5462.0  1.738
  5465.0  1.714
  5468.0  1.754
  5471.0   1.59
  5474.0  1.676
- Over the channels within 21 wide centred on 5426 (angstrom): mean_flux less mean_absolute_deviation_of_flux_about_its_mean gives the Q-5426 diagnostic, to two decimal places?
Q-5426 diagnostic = 1.73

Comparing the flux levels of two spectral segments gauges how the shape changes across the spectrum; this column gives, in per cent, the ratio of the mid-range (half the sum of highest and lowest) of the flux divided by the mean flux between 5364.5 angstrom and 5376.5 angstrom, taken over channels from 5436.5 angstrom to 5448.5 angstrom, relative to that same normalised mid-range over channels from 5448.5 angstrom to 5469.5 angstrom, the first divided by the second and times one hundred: 105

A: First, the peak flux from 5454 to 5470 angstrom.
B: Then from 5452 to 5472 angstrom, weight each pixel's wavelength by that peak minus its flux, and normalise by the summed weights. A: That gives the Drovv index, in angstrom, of 5463.3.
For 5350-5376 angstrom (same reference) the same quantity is 5364.6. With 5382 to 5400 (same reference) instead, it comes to 5394.0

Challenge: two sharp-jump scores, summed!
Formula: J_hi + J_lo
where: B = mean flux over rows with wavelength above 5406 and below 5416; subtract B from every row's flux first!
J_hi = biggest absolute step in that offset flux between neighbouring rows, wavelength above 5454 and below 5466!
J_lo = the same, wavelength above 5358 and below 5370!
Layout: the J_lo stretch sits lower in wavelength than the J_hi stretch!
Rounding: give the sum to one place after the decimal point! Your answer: 0.1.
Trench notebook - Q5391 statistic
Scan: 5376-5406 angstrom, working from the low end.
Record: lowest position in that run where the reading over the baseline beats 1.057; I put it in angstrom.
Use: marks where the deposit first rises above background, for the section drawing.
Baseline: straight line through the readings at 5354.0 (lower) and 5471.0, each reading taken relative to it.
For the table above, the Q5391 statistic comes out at 5399.0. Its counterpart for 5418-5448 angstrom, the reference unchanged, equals 5426.0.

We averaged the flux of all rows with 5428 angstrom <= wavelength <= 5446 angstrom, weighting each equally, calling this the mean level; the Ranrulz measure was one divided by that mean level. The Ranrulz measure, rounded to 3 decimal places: 0.587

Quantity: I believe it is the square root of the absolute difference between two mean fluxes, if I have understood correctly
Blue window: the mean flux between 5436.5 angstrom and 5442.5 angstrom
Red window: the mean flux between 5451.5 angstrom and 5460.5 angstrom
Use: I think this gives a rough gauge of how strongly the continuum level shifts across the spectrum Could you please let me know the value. 0.30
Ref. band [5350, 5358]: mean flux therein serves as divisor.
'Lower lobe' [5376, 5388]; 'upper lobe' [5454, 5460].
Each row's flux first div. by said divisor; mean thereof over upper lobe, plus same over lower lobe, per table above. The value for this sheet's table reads 1.93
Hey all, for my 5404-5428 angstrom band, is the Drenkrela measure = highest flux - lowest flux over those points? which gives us 0.5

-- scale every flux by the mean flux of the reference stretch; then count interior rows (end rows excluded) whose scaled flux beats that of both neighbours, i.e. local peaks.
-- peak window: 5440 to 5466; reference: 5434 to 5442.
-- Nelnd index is 2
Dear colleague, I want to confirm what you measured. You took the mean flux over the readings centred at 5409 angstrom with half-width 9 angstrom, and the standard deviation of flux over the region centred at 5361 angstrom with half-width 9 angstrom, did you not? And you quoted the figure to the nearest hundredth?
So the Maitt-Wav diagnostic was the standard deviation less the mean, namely -1.74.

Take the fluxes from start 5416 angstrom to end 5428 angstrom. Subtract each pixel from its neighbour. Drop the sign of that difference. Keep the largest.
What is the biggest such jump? 0.20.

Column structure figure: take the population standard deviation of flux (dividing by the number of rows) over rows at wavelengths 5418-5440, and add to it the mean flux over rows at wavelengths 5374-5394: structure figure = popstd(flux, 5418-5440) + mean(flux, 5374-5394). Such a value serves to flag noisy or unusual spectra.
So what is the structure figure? 1.92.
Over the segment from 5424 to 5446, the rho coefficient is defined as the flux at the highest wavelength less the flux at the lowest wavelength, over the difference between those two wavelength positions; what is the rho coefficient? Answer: -0.016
